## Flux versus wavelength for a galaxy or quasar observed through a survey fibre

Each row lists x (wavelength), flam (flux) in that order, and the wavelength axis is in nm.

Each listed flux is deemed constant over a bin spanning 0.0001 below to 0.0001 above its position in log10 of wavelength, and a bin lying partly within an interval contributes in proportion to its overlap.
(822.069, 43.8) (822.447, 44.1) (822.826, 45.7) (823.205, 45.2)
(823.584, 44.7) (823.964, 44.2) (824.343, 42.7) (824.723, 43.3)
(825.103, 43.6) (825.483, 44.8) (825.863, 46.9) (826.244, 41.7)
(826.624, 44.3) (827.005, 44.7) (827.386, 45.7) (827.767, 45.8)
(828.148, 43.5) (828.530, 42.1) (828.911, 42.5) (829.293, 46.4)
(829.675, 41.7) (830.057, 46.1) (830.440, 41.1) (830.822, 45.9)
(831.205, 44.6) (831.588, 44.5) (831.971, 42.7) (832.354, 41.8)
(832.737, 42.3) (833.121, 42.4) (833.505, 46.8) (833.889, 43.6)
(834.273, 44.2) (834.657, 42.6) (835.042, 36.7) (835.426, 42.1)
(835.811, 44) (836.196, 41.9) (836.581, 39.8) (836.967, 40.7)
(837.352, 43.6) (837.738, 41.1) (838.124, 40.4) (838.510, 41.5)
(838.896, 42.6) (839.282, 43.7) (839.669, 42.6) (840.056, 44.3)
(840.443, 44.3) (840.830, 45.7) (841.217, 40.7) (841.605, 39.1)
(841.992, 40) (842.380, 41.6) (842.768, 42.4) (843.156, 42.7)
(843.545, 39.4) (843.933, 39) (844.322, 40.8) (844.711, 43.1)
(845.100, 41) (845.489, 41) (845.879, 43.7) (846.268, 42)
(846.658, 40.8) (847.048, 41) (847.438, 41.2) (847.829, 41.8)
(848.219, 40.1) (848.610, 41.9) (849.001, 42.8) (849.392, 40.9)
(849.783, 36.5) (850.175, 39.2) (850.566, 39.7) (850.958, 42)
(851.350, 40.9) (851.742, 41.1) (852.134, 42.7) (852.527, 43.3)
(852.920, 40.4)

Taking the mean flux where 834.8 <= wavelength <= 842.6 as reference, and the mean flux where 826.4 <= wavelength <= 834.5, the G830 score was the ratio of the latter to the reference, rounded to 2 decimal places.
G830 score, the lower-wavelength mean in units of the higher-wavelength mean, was 1.05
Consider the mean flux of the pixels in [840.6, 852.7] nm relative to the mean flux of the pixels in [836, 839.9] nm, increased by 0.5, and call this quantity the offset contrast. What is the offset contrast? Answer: 1.49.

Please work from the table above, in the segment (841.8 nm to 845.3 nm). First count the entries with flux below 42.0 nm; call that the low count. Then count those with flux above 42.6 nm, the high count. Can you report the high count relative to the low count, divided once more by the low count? 0.1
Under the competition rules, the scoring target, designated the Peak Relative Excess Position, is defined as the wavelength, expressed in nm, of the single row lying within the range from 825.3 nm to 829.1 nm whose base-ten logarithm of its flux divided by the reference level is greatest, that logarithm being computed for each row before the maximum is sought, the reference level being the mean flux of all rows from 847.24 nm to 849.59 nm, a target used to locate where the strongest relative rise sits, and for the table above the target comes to 825.863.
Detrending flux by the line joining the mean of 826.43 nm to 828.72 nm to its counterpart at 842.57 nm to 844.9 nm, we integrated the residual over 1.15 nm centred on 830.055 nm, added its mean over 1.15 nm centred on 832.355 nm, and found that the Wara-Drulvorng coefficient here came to -2.2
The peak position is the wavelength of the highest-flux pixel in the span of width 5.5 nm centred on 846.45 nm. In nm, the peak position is 845.879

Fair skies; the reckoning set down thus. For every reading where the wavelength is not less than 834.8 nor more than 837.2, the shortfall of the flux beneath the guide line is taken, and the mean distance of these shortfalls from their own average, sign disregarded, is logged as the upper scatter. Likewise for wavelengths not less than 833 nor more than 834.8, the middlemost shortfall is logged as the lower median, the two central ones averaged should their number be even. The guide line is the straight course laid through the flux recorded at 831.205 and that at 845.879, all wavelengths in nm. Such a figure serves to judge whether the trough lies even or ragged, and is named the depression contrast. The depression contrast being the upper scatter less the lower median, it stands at 1.0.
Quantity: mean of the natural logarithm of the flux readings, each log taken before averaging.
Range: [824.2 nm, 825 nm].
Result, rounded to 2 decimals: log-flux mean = 3.76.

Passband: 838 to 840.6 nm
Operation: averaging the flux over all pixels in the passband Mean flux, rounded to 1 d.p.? 42.8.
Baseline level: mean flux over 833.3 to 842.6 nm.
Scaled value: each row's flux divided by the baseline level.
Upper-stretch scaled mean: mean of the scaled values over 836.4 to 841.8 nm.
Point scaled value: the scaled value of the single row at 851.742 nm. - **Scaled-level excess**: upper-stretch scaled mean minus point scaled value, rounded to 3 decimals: 0.025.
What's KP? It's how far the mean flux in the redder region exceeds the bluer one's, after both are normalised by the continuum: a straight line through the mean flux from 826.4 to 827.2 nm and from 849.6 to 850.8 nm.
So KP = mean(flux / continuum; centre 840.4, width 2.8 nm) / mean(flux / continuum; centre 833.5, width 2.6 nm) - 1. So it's 0.03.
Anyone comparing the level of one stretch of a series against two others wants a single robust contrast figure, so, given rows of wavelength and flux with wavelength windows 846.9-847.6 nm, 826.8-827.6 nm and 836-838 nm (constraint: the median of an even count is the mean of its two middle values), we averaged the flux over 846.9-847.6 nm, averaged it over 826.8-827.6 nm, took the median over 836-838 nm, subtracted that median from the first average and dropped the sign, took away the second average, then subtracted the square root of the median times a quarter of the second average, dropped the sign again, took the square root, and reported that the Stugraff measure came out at 8.17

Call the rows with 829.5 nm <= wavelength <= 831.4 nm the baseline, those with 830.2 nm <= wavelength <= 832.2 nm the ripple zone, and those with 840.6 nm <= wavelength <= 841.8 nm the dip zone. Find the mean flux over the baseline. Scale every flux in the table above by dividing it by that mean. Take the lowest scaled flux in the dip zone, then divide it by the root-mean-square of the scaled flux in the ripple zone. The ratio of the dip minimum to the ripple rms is 0.89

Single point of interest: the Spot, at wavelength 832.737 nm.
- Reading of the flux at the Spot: 42.3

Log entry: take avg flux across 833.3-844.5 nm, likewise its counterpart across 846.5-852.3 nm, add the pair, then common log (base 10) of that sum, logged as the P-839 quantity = 1.92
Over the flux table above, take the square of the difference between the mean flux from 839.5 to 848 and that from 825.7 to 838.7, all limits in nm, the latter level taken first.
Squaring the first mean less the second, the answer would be 1.9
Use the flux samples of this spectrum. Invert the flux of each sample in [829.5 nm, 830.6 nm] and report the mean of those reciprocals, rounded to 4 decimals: 0.0233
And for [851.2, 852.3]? 0.0241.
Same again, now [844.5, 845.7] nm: 0.0240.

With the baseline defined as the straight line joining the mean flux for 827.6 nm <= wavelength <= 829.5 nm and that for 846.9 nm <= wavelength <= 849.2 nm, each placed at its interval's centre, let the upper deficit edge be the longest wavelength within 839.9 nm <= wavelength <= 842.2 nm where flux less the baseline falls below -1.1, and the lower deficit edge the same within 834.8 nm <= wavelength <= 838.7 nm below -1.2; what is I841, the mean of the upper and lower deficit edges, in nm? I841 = 840.25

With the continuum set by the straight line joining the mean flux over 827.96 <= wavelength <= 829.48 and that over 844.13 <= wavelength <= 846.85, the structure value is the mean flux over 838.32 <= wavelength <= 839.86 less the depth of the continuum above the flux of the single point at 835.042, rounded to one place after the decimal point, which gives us 36.4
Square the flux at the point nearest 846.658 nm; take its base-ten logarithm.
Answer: 3.22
